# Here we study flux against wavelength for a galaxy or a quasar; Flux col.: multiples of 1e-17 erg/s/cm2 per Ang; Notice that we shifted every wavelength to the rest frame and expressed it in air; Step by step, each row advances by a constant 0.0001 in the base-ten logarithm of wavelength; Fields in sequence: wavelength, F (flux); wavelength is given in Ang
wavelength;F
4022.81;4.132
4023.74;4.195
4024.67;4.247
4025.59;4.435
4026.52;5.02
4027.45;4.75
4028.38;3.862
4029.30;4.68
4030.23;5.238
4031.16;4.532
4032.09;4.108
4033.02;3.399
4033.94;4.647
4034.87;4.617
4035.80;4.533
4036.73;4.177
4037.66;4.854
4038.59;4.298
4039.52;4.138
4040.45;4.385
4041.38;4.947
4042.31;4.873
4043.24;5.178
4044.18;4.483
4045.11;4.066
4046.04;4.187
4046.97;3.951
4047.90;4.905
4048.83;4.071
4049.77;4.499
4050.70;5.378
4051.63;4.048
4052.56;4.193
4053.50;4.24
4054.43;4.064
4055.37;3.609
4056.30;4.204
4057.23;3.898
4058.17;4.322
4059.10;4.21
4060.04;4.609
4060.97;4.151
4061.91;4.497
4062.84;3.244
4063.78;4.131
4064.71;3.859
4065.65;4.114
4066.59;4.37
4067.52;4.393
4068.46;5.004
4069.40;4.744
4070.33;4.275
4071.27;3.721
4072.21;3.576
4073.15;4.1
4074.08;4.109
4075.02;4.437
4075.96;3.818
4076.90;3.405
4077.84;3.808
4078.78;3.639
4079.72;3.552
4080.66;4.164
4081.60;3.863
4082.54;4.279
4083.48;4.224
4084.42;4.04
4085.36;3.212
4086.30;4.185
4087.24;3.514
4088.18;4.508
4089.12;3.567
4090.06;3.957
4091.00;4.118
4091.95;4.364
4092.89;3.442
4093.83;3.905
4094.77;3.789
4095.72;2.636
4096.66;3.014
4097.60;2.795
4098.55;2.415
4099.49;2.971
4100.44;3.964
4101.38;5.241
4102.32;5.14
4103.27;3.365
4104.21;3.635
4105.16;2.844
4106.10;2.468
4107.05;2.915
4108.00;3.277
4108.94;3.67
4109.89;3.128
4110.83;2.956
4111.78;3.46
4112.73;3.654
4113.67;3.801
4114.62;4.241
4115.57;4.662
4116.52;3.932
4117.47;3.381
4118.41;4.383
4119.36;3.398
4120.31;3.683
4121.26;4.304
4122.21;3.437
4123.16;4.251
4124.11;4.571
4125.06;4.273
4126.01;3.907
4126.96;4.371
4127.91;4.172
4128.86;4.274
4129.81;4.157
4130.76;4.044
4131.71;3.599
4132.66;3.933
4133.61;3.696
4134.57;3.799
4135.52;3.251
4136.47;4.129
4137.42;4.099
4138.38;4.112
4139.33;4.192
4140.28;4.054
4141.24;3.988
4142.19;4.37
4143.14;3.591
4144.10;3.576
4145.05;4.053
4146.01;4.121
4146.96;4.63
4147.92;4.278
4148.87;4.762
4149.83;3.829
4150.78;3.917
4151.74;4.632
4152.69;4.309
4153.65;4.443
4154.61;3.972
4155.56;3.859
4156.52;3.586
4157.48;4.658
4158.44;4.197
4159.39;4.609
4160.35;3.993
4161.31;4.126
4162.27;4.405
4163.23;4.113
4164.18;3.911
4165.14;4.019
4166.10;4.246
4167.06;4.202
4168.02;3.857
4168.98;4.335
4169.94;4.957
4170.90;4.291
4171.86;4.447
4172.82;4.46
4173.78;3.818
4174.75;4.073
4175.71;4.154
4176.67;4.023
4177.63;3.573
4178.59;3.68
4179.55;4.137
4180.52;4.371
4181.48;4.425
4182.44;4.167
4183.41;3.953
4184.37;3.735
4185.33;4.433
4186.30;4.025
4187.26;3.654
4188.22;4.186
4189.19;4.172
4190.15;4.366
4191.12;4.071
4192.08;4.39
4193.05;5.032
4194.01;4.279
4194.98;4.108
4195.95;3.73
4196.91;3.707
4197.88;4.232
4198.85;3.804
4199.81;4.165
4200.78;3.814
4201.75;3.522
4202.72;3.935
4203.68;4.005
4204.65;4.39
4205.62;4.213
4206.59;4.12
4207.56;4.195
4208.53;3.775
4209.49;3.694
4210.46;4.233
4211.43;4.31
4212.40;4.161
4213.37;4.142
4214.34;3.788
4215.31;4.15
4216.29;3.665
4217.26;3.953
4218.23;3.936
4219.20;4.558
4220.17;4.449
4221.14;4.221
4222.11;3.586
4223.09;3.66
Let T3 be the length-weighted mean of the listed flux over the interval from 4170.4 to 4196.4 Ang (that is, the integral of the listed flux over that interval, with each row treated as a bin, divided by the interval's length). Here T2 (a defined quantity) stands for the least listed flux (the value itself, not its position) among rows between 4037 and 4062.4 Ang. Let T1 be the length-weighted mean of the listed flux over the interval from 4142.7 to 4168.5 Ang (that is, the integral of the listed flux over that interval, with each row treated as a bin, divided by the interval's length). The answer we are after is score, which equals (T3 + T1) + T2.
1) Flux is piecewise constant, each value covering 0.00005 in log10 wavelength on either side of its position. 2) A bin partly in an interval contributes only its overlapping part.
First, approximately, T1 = 4.14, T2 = 3.609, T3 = 4.1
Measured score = 11.9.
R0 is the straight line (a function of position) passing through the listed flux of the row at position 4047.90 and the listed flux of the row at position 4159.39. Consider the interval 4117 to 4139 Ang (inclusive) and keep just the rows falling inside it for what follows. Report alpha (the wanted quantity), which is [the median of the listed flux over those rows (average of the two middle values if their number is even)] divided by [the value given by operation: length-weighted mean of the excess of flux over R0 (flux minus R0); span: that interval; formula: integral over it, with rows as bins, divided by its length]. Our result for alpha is -5.7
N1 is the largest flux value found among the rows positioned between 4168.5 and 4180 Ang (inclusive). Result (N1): 4.957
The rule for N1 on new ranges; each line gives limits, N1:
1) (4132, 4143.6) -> 4.37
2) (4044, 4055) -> 5.378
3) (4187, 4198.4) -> 5.032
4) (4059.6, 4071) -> 5.004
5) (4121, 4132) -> 4.571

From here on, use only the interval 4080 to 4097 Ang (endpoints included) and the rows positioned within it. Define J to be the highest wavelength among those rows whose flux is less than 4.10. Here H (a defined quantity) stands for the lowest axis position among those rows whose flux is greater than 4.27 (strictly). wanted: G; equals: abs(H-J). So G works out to 14.1 Ang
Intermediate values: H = 4082.54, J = 4096.66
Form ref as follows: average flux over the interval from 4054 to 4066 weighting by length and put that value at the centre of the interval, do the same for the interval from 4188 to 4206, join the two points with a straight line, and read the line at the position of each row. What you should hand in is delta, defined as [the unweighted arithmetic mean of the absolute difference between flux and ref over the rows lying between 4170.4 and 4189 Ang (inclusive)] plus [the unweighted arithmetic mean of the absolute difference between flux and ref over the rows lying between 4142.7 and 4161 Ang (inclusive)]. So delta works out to 0.6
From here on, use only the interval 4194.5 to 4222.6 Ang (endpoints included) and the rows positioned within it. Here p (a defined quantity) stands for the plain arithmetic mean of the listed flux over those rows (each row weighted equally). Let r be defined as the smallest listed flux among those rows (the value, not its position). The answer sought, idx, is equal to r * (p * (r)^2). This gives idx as 176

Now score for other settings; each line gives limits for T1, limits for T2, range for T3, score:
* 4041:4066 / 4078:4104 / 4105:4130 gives 10.5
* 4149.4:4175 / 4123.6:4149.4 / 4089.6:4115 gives 11.0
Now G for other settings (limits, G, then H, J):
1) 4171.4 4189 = 15.4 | 4171.86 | 4187.26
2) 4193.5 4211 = 15.5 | 4194.01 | 4209.49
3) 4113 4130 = 10.4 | 4115.57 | 4126.01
